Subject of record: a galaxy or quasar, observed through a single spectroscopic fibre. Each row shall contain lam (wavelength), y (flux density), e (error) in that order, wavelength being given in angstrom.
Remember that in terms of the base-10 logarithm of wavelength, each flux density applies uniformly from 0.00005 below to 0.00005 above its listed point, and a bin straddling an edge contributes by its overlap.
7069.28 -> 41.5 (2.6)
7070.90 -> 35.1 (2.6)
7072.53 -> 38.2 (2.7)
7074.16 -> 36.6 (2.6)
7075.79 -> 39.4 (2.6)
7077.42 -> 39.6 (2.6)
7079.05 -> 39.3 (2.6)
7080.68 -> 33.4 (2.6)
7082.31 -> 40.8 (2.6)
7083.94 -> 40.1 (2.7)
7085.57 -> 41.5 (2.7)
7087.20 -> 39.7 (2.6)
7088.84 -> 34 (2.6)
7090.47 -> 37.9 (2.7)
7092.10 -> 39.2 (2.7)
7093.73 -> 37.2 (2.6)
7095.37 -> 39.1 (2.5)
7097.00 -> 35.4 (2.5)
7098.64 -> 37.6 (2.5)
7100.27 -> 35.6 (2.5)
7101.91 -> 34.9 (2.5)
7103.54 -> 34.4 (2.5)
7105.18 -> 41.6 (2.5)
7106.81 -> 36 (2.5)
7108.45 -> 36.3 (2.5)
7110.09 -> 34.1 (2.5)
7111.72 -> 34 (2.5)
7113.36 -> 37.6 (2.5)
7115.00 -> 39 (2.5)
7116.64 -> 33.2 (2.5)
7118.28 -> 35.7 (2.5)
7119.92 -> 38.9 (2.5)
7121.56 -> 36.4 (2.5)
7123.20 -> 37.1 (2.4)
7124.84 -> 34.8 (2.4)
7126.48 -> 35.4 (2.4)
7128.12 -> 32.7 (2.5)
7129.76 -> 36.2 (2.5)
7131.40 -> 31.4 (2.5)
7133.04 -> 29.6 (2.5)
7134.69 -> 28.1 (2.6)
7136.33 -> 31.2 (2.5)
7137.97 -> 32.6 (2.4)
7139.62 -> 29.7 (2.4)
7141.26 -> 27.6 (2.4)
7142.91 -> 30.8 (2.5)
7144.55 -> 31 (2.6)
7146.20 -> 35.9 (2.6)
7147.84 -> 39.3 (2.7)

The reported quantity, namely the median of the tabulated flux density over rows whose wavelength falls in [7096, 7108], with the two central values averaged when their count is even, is 35.6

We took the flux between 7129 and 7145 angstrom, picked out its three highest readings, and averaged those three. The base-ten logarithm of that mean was 1.52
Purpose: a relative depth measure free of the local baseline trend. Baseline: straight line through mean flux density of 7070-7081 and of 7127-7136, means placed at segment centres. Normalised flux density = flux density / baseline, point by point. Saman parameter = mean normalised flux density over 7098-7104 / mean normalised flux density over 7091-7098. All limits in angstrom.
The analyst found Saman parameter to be 0.96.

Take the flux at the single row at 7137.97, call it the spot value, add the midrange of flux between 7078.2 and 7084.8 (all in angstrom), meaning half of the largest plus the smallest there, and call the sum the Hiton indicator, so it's 69.7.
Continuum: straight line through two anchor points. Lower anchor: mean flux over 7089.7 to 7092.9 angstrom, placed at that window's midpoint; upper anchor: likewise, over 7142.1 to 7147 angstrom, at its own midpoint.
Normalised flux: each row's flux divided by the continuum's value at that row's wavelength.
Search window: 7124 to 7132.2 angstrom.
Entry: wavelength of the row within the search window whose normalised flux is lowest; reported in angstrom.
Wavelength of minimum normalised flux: 7131.40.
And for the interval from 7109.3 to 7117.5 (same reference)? 7116.64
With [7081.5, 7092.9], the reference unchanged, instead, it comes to 7088.84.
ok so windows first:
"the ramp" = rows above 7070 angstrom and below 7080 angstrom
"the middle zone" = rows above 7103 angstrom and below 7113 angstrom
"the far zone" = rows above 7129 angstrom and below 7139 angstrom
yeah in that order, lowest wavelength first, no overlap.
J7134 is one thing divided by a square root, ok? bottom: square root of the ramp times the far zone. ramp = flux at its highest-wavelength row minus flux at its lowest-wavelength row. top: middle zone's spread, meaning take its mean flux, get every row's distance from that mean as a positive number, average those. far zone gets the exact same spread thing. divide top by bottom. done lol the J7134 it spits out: 0.68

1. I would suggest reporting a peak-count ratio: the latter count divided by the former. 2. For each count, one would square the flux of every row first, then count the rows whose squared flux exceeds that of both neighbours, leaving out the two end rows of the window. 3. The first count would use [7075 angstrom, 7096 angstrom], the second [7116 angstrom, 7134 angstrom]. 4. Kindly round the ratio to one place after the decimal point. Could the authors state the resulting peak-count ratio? 1.0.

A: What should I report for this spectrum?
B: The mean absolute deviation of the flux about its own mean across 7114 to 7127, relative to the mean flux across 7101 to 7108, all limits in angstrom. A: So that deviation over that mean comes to 0.0419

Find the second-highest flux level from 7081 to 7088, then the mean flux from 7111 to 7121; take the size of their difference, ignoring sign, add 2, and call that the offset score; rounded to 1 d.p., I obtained 6.4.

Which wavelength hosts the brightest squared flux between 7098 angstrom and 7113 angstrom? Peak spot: 7105.18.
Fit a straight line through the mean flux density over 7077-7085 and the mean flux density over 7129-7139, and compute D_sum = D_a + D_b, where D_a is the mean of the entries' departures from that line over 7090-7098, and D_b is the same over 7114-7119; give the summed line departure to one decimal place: 3.0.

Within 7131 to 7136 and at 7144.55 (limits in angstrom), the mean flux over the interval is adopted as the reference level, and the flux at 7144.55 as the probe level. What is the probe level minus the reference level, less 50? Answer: -49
